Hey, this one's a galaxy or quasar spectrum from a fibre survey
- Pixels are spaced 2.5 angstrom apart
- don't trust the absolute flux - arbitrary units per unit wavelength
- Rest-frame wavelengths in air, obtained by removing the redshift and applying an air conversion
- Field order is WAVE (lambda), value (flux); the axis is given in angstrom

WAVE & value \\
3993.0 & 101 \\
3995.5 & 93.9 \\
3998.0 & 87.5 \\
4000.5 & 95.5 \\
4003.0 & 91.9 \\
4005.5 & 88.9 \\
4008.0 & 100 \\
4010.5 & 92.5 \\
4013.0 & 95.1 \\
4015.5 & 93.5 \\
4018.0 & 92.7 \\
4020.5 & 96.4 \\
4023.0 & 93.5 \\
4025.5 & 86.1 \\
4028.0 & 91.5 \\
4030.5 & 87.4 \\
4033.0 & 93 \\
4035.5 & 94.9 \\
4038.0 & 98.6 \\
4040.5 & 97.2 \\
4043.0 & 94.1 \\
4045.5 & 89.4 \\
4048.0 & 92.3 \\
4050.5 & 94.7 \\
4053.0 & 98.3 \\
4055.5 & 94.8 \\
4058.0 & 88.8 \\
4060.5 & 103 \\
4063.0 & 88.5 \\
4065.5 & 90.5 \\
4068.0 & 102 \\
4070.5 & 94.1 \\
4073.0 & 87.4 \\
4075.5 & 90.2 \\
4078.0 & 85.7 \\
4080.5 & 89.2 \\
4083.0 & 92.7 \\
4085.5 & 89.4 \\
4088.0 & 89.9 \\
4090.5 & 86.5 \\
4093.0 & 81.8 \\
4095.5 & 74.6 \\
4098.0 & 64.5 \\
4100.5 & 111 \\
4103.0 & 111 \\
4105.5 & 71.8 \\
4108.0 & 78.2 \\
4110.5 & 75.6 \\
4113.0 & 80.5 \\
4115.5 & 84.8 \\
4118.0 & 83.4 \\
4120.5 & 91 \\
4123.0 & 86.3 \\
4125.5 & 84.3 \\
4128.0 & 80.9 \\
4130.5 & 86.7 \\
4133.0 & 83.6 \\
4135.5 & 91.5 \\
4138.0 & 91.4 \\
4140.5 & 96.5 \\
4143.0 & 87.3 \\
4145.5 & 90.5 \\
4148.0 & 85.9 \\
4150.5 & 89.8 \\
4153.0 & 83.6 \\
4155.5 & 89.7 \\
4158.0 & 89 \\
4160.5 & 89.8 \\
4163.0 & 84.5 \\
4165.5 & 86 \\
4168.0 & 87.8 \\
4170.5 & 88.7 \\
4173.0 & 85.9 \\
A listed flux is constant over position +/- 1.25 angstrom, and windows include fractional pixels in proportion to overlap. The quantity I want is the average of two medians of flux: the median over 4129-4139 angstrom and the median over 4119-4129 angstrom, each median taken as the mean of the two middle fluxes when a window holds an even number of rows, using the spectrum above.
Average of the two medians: 87.2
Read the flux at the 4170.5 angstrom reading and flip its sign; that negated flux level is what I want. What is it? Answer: -89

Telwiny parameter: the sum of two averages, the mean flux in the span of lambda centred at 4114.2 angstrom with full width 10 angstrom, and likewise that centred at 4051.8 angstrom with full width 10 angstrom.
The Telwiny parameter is 176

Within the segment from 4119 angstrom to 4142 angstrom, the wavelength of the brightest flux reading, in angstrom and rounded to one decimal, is 4140.5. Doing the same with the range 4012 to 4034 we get 4020.5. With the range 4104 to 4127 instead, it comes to 4120.5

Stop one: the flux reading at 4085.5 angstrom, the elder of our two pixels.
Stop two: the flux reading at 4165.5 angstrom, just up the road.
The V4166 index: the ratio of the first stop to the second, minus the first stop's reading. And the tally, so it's -88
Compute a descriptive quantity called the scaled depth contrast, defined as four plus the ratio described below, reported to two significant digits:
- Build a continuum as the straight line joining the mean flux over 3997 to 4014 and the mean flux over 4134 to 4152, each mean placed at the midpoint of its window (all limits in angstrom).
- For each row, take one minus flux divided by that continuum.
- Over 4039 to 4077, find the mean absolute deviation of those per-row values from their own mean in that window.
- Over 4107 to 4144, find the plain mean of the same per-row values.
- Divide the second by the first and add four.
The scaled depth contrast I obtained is 5.4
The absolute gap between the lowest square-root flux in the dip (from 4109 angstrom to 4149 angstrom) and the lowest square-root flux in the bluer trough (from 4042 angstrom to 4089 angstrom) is 0.56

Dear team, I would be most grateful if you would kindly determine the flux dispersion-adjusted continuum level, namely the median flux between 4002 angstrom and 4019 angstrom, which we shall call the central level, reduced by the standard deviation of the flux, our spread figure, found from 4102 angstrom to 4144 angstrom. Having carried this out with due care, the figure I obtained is 84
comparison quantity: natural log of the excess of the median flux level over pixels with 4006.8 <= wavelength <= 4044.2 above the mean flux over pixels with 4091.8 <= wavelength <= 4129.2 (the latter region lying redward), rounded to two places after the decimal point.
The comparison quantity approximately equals 2.25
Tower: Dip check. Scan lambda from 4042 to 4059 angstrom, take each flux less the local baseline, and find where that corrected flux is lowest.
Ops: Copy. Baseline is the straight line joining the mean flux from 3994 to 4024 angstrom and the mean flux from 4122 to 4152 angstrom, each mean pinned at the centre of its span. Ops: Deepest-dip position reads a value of 4058.0 angstrom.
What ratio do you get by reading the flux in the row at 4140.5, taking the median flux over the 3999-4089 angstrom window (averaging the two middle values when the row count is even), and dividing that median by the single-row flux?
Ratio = 0.96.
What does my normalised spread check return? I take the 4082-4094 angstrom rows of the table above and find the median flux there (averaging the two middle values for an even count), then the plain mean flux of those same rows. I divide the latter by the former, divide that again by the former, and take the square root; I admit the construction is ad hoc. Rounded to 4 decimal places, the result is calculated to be 0.1050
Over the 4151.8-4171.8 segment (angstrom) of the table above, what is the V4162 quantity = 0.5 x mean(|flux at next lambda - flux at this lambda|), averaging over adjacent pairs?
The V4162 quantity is 1.2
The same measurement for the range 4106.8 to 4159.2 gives 2.2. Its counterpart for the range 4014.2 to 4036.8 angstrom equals 2.0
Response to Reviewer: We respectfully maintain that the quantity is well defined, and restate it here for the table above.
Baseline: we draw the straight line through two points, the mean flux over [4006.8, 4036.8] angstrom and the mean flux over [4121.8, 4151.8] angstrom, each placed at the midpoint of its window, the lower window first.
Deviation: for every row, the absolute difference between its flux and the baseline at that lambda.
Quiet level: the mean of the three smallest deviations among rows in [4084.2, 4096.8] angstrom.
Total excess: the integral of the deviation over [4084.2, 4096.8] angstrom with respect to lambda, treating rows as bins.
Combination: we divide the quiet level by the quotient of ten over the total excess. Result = 10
